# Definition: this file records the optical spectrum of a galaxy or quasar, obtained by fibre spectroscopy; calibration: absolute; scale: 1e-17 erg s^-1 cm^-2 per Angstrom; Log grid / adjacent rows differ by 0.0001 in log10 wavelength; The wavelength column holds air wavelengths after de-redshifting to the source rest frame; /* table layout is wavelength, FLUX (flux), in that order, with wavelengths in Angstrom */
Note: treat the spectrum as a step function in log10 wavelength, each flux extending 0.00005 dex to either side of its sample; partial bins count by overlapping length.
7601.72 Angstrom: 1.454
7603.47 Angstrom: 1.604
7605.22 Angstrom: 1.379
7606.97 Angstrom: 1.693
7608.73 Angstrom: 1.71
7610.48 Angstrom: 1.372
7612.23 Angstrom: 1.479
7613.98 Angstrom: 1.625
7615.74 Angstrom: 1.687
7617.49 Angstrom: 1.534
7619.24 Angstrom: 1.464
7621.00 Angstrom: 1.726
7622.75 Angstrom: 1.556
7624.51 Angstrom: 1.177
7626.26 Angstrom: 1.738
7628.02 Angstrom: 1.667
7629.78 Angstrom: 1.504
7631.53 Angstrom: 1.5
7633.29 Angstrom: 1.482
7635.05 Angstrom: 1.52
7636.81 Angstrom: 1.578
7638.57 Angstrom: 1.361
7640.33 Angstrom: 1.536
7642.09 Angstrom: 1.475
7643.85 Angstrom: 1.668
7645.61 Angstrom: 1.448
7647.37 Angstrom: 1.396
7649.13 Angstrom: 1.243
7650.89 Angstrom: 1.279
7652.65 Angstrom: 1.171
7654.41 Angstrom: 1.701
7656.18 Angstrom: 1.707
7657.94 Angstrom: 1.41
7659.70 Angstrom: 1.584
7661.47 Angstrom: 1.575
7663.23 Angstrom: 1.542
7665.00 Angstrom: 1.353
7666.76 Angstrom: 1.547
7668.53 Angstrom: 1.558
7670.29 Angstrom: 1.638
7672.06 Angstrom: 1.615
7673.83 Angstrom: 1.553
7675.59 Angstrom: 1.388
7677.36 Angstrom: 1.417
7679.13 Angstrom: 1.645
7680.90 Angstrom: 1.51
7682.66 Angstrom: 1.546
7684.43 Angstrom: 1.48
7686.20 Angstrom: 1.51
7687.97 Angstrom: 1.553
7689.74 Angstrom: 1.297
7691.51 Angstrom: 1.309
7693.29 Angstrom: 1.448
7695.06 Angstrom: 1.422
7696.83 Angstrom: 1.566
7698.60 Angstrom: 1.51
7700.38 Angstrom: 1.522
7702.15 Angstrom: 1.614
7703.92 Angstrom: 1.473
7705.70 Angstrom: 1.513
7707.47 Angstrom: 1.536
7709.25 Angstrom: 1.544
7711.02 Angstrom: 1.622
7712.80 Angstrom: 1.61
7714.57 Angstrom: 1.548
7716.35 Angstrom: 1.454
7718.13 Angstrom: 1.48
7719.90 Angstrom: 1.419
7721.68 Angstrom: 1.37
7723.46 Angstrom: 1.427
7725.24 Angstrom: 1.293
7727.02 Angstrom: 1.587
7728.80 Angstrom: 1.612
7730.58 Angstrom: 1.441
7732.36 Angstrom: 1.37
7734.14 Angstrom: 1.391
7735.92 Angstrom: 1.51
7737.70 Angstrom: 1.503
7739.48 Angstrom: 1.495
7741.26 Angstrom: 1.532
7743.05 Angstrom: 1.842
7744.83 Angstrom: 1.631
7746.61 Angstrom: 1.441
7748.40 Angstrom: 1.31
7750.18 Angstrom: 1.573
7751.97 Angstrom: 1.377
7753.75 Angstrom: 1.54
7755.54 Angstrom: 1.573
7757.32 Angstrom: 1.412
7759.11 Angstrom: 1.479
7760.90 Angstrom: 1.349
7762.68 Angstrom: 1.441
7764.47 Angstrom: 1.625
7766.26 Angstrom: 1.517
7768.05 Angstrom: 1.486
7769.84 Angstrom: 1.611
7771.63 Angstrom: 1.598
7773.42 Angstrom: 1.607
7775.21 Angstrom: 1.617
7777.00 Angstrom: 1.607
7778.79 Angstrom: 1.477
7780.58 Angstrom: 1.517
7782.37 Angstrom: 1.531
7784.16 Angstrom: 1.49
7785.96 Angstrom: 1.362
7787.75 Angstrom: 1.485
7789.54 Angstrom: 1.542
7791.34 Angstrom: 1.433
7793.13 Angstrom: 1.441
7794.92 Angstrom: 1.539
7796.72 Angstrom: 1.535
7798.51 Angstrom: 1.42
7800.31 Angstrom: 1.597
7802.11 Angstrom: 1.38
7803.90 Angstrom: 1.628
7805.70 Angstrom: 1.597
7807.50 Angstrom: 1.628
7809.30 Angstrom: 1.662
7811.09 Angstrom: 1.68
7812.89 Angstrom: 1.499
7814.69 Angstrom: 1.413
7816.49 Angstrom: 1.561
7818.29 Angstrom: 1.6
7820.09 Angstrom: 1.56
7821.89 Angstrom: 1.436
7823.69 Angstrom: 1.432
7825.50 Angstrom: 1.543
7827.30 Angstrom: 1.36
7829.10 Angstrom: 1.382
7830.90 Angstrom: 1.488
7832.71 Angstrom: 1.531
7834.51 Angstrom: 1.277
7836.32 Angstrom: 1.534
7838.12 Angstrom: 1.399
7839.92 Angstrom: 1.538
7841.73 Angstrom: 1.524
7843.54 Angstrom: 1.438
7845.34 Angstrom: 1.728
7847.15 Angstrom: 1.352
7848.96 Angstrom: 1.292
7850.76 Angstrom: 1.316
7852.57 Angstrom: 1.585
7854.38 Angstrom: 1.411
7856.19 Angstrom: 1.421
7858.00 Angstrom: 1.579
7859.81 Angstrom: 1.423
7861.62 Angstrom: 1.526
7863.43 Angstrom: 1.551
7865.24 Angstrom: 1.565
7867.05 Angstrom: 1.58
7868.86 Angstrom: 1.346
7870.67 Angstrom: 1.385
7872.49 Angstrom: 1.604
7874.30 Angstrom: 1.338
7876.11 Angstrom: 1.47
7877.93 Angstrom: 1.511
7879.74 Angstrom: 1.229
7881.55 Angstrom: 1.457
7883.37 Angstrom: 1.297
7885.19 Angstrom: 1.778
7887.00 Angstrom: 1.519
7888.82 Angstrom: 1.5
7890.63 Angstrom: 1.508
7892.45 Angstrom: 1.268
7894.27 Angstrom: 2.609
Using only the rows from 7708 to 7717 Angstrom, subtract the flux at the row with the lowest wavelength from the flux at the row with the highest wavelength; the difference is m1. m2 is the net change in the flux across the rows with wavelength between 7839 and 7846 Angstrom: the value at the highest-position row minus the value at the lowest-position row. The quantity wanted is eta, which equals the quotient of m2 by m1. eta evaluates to -2.1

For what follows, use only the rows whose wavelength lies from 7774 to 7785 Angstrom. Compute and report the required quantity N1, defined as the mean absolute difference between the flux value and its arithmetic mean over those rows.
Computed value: 0.05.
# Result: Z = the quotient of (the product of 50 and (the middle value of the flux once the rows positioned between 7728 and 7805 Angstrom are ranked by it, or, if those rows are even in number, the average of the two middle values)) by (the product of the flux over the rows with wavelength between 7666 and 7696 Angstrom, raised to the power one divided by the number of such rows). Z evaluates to 50.58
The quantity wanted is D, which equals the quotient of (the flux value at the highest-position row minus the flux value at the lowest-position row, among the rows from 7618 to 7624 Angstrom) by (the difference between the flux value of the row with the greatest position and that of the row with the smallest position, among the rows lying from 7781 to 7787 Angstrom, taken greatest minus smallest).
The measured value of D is -0.5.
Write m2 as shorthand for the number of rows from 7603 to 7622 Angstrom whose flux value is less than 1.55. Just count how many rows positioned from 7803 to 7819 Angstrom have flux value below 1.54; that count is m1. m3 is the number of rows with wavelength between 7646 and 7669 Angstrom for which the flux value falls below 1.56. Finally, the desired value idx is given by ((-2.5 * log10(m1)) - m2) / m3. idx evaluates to -0.64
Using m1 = 2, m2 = 5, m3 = 9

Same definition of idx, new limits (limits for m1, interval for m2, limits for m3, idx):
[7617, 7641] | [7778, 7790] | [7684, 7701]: -1.04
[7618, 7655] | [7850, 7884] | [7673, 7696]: -1.32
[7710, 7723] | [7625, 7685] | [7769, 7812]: -1.73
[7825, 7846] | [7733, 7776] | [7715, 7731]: -2.50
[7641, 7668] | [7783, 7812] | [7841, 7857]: -1.75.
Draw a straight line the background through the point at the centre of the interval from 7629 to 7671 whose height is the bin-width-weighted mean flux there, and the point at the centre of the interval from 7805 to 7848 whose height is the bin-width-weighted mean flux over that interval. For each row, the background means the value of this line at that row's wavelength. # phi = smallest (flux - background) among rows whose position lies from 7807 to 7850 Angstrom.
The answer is -0.23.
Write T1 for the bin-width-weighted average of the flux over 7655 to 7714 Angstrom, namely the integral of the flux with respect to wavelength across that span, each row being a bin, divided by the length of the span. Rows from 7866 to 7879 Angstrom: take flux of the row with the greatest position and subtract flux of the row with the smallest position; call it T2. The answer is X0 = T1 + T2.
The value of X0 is 1.45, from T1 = 1.520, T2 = -0.07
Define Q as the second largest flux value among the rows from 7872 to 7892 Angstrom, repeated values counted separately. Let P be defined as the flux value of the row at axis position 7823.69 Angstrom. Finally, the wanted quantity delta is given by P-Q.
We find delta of -0.17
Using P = 1.432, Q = 1.604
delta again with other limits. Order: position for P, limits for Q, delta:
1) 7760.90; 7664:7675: -0.27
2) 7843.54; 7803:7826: -0.22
